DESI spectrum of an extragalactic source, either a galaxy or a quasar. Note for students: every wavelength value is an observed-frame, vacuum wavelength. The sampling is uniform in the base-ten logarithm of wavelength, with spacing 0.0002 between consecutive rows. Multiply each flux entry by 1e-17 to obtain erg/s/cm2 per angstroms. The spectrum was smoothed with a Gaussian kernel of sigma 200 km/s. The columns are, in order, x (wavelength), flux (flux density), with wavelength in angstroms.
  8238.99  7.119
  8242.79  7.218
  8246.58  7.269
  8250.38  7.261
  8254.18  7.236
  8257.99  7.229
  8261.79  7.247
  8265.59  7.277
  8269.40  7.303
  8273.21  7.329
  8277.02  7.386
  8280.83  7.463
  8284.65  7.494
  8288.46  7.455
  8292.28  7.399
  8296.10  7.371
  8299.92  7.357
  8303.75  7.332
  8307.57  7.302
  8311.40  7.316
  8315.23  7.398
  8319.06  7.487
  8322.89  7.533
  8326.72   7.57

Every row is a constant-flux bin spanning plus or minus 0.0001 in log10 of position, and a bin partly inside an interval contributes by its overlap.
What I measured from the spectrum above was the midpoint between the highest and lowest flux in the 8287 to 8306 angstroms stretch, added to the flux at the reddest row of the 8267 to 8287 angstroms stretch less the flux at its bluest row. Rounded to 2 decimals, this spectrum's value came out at 7.58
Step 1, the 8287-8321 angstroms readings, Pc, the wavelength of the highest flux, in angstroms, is 8319.06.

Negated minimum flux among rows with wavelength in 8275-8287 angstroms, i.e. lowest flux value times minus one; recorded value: -7.39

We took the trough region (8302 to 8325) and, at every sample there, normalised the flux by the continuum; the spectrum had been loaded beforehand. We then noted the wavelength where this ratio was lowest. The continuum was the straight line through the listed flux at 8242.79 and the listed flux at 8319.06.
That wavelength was 8307.57 angstroms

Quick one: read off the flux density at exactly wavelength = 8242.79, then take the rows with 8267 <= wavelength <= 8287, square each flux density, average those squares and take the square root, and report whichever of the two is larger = 7.40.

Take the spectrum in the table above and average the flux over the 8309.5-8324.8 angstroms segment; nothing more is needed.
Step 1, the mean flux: 7.43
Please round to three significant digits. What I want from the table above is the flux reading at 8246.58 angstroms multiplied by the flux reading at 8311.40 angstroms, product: 53.2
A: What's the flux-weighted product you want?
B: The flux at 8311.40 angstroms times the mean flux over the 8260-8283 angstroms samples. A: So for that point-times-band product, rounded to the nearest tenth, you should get 53.7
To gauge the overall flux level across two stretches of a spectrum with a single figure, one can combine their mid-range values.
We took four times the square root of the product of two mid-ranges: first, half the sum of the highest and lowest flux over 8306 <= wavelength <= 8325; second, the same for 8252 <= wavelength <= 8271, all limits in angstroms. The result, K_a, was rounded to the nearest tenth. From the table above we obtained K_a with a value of 29.4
